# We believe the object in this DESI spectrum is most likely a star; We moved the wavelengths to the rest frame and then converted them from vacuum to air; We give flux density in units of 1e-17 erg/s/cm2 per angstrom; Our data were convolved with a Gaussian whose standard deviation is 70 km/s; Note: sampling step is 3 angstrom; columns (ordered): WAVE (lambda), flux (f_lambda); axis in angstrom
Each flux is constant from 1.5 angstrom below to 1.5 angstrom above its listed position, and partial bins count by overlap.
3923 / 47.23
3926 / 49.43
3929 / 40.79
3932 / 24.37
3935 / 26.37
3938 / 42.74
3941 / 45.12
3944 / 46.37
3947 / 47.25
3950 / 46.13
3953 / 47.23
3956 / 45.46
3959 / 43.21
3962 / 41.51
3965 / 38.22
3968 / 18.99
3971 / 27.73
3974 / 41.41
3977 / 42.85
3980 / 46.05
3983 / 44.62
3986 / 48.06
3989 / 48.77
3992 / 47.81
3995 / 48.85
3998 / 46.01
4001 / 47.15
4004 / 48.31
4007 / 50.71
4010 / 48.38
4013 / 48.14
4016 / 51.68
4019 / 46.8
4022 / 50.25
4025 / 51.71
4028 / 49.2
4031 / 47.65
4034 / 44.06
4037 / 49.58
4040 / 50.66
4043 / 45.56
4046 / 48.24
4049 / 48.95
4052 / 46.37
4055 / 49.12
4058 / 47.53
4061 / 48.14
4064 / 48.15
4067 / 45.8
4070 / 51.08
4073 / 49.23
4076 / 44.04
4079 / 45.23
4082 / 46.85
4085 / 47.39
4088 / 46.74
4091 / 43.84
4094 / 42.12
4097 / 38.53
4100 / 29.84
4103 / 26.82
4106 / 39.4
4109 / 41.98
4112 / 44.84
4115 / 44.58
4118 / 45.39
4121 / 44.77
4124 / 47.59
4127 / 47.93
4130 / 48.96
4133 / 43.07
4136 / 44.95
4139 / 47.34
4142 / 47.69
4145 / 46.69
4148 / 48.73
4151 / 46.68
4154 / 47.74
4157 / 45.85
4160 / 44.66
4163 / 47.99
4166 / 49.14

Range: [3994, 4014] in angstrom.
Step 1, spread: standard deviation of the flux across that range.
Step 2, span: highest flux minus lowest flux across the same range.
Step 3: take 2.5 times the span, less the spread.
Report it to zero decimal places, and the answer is 10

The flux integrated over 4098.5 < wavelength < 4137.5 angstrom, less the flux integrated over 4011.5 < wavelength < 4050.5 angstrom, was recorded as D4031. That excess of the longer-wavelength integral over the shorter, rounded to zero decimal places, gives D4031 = -247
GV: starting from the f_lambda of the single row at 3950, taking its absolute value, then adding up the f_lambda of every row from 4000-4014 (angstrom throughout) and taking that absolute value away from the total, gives 197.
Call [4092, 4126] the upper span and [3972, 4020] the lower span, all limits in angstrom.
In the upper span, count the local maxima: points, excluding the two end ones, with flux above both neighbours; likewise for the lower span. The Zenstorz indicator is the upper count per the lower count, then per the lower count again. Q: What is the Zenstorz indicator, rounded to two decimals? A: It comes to 0.08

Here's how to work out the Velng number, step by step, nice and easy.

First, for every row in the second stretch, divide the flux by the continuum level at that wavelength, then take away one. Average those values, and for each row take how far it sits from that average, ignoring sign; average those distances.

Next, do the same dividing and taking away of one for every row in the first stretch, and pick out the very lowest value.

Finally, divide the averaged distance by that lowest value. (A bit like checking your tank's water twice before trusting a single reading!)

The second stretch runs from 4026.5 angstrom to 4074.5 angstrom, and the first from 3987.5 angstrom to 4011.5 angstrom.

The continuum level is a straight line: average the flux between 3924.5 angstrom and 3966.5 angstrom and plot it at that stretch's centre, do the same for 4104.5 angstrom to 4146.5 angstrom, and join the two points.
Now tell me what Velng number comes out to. 0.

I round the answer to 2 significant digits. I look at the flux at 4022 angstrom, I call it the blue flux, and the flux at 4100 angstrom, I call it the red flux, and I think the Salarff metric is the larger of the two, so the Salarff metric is 50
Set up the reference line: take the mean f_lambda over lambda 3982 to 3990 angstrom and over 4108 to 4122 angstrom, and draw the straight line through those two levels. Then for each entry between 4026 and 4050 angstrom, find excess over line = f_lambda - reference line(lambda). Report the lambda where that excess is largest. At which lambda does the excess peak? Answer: 4040 angstrom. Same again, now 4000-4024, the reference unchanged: 4016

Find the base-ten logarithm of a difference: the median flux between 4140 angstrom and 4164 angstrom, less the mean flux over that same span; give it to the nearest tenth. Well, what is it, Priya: -0.7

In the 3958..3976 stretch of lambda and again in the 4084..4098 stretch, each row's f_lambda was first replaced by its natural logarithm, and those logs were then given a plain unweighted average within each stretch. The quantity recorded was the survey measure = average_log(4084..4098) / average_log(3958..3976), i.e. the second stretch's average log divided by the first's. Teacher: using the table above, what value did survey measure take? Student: 1.07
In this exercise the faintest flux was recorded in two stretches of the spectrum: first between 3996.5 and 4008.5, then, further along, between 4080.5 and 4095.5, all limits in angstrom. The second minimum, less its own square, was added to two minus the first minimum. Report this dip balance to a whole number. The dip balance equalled -1776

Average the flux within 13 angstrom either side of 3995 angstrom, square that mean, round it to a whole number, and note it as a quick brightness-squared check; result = 2286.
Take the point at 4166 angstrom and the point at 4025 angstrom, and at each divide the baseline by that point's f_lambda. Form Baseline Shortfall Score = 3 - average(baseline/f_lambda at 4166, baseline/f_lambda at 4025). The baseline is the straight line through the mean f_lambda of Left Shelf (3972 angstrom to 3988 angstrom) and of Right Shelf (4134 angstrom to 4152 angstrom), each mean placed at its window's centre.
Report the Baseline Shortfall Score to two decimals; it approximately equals 2.08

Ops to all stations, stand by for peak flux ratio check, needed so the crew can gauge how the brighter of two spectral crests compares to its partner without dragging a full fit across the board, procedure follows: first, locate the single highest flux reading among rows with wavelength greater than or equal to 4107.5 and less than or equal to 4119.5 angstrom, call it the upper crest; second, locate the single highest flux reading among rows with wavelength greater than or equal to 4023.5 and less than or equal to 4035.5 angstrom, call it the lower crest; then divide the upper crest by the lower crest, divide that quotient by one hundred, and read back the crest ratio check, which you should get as 0.0088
